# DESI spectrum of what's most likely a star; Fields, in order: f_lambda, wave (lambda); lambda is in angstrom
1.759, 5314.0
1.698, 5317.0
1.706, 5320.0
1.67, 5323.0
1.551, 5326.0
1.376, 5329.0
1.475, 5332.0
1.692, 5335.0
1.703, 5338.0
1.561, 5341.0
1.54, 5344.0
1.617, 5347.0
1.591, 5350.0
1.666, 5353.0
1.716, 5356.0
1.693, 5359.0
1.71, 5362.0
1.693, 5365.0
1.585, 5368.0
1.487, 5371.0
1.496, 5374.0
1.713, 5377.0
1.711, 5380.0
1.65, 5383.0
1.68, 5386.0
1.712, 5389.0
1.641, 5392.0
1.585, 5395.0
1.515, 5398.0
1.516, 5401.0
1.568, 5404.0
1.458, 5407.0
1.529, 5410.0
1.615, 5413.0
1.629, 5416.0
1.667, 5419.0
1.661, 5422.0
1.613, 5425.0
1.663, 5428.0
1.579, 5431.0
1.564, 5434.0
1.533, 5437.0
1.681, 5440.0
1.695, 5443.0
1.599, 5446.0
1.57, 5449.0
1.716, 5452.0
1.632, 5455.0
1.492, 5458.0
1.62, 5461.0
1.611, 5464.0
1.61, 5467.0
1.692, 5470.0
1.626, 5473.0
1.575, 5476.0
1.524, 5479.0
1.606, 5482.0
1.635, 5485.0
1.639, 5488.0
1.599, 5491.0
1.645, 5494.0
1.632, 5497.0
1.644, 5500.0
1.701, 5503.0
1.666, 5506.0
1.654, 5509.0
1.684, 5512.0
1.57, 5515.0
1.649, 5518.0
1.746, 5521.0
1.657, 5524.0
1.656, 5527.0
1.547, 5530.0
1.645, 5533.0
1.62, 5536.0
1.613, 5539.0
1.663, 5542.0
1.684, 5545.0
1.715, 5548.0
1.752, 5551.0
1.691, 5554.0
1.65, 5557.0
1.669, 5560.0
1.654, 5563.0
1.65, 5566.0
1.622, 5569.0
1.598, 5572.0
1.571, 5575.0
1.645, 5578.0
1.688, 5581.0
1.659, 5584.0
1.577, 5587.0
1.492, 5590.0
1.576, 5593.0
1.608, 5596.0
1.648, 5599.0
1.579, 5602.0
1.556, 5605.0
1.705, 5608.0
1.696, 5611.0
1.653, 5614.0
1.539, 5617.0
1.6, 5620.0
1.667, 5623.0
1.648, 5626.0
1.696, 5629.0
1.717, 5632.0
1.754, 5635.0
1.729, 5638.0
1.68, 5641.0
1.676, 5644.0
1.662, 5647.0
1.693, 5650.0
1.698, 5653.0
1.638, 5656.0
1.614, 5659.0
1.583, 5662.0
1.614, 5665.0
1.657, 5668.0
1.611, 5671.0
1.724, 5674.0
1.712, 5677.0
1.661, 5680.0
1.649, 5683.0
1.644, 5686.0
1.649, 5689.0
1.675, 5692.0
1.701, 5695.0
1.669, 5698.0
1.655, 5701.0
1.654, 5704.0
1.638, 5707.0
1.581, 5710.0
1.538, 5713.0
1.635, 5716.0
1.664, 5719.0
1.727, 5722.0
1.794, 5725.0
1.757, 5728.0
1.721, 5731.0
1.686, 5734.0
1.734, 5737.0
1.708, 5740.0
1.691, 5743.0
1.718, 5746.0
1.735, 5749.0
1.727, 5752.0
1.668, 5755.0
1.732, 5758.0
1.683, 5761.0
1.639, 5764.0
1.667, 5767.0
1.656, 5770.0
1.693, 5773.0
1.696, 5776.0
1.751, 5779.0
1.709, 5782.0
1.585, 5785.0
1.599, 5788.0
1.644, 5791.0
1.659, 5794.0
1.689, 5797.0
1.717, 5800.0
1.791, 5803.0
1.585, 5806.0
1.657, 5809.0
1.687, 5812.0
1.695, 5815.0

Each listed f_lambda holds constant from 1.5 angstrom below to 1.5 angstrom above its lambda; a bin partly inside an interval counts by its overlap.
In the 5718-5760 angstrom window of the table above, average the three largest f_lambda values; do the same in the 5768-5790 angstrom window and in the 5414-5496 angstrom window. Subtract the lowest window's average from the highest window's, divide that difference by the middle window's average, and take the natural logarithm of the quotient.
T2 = -4.6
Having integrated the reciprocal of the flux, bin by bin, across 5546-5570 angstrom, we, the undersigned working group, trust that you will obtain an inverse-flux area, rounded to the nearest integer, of 14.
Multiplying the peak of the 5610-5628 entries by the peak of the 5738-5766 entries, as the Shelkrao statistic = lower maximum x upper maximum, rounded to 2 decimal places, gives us 2.94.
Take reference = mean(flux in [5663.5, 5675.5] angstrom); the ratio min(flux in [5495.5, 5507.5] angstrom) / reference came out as 0.99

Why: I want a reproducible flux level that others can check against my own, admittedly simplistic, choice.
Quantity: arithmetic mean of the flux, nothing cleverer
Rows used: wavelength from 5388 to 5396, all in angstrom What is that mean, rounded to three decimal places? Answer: 1.646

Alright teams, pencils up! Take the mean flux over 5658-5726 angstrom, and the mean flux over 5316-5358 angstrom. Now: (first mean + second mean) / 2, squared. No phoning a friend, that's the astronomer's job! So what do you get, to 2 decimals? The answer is 2.67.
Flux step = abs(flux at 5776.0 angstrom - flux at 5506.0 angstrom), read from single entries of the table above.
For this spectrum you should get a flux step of 0.030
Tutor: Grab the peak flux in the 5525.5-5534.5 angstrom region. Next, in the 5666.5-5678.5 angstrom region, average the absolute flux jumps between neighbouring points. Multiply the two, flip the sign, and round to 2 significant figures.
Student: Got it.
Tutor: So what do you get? -0.094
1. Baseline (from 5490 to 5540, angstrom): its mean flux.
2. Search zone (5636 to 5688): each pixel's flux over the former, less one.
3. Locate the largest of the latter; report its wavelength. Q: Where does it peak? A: 5638.0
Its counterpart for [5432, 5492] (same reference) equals 5452.0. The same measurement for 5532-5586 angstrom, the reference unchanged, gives 5551.0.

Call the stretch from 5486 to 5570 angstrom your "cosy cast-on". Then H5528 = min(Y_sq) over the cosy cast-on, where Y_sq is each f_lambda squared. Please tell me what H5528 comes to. 2.39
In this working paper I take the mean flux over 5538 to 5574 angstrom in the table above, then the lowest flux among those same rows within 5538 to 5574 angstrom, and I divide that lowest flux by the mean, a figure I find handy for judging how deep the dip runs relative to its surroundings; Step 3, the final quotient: 0.96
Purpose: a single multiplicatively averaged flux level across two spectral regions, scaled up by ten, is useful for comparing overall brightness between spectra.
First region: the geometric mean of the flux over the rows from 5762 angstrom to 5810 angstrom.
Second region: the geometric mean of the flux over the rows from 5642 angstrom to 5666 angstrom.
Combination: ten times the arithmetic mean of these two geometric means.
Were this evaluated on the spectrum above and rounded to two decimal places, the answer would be 16.58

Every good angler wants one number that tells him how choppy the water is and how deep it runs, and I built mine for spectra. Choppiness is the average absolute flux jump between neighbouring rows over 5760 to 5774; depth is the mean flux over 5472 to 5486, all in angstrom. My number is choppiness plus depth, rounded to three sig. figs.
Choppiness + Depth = 1.62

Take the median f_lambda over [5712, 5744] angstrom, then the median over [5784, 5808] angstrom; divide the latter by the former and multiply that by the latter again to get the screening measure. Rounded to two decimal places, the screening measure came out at 1.60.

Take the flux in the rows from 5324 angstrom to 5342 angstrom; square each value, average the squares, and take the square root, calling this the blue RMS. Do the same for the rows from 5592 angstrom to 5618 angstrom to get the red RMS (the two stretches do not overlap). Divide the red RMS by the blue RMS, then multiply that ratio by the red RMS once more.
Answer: 1.68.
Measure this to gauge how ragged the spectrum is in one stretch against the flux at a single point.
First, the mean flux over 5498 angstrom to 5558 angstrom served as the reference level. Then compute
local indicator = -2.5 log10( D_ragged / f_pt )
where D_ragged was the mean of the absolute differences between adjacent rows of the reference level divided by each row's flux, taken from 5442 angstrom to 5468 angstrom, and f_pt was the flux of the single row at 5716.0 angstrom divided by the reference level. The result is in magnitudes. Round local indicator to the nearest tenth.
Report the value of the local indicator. 3.2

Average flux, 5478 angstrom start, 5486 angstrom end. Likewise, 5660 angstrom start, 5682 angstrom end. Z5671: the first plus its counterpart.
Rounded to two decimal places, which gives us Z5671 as 3.24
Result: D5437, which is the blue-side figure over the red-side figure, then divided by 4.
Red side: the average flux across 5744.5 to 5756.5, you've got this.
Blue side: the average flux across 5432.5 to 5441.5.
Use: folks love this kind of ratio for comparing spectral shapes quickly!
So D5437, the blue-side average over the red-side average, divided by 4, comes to 0.233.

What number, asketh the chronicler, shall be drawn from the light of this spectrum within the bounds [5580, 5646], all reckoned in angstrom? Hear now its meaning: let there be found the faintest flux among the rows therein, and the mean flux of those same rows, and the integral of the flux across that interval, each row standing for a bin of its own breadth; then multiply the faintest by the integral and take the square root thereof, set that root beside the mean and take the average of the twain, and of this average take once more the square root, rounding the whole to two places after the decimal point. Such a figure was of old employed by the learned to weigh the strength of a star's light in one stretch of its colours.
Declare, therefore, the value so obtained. 2.68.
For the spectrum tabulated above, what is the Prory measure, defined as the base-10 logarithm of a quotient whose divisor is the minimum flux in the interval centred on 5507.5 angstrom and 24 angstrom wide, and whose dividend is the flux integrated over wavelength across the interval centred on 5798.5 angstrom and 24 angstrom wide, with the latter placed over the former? 1.41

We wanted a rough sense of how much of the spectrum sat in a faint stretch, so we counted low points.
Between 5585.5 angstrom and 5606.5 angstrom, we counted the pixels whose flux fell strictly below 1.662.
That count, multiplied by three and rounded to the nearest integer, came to 21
